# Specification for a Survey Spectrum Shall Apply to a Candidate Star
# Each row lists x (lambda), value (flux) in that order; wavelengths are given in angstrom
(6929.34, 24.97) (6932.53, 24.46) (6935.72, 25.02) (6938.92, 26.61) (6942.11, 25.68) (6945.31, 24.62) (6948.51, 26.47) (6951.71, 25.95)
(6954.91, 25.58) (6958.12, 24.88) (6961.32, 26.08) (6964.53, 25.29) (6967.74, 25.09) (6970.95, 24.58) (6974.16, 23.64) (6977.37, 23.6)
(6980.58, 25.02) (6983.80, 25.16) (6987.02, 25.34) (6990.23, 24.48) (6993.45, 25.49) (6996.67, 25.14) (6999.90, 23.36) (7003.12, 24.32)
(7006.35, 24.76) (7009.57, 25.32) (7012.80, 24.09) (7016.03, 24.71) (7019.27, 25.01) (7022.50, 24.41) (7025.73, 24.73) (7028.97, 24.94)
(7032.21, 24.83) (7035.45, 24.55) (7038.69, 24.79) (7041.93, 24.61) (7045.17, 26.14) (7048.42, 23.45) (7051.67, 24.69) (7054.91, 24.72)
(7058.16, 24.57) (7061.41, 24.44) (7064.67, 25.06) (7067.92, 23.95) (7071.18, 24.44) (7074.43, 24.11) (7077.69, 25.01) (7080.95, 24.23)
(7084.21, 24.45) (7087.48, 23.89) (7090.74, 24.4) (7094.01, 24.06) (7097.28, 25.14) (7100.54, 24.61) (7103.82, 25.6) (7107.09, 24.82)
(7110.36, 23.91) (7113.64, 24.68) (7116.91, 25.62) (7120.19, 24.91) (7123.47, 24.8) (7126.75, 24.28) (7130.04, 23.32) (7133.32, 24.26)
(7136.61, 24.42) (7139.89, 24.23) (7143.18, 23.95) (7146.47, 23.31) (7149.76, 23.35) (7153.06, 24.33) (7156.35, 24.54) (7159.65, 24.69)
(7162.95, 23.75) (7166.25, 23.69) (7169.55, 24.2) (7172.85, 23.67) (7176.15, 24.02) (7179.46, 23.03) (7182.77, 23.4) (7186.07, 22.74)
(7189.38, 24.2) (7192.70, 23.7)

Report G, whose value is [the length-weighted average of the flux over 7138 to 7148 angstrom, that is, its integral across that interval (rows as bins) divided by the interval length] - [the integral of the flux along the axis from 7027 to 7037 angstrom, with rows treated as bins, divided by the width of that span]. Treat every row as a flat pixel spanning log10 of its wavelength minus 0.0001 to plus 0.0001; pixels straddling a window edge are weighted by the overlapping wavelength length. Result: -0.9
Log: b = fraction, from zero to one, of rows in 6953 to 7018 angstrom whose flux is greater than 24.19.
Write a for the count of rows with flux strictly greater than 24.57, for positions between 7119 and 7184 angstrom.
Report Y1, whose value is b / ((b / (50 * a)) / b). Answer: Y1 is 120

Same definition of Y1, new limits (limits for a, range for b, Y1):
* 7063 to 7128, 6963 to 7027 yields 400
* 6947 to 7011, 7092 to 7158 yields 525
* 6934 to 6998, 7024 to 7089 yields 680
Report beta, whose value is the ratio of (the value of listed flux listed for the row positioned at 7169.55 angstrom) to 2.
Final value 12.1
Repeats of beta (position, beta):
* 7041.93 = 12.3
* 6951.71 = 13.0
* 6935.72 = 12.5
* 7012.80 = 12.0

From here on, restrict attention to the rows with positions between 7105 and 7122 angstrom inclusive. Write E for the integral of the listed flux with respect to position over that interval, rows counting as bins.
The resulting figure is 422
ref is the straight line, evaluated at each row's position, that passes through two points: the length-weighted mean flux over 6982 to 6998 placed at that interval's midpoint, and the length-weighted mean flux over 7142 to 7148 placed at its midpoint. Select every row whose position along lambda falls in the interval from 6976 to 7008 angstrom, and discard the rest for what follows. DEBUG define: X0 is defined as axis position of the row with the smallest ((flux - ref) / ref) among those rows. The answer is 6999.90 angstrom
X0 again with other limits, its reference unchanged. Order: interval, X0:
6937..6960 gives 6945.31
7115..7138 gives 7130.04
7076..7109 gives 7087.48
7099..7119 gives 7110.36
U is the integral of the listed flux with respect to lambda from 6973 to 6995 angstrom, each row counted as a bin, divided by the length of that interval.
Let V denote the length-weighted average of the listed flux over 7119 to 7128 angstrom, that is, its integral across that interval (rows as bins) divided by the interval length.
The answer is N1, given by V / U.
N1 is 1.00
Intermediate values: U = 24.7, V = 24.7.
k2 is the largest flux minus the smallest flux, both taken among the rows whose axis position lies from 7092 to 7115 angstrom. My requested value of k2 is 1.7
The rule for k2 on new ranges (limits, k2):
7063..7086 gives 1.1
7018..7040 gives 0.6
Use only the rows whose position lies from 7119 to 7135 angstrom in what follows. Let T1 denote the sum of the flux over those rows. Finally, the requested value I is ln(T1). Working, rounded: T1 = 121.6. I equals 4.80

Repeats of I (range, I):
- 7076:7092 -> 4.80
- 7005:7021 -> 4.82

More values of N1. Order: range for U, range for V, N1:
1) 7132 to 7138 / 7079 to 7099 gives 1.00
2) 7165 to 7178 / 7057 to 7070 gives 1.02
